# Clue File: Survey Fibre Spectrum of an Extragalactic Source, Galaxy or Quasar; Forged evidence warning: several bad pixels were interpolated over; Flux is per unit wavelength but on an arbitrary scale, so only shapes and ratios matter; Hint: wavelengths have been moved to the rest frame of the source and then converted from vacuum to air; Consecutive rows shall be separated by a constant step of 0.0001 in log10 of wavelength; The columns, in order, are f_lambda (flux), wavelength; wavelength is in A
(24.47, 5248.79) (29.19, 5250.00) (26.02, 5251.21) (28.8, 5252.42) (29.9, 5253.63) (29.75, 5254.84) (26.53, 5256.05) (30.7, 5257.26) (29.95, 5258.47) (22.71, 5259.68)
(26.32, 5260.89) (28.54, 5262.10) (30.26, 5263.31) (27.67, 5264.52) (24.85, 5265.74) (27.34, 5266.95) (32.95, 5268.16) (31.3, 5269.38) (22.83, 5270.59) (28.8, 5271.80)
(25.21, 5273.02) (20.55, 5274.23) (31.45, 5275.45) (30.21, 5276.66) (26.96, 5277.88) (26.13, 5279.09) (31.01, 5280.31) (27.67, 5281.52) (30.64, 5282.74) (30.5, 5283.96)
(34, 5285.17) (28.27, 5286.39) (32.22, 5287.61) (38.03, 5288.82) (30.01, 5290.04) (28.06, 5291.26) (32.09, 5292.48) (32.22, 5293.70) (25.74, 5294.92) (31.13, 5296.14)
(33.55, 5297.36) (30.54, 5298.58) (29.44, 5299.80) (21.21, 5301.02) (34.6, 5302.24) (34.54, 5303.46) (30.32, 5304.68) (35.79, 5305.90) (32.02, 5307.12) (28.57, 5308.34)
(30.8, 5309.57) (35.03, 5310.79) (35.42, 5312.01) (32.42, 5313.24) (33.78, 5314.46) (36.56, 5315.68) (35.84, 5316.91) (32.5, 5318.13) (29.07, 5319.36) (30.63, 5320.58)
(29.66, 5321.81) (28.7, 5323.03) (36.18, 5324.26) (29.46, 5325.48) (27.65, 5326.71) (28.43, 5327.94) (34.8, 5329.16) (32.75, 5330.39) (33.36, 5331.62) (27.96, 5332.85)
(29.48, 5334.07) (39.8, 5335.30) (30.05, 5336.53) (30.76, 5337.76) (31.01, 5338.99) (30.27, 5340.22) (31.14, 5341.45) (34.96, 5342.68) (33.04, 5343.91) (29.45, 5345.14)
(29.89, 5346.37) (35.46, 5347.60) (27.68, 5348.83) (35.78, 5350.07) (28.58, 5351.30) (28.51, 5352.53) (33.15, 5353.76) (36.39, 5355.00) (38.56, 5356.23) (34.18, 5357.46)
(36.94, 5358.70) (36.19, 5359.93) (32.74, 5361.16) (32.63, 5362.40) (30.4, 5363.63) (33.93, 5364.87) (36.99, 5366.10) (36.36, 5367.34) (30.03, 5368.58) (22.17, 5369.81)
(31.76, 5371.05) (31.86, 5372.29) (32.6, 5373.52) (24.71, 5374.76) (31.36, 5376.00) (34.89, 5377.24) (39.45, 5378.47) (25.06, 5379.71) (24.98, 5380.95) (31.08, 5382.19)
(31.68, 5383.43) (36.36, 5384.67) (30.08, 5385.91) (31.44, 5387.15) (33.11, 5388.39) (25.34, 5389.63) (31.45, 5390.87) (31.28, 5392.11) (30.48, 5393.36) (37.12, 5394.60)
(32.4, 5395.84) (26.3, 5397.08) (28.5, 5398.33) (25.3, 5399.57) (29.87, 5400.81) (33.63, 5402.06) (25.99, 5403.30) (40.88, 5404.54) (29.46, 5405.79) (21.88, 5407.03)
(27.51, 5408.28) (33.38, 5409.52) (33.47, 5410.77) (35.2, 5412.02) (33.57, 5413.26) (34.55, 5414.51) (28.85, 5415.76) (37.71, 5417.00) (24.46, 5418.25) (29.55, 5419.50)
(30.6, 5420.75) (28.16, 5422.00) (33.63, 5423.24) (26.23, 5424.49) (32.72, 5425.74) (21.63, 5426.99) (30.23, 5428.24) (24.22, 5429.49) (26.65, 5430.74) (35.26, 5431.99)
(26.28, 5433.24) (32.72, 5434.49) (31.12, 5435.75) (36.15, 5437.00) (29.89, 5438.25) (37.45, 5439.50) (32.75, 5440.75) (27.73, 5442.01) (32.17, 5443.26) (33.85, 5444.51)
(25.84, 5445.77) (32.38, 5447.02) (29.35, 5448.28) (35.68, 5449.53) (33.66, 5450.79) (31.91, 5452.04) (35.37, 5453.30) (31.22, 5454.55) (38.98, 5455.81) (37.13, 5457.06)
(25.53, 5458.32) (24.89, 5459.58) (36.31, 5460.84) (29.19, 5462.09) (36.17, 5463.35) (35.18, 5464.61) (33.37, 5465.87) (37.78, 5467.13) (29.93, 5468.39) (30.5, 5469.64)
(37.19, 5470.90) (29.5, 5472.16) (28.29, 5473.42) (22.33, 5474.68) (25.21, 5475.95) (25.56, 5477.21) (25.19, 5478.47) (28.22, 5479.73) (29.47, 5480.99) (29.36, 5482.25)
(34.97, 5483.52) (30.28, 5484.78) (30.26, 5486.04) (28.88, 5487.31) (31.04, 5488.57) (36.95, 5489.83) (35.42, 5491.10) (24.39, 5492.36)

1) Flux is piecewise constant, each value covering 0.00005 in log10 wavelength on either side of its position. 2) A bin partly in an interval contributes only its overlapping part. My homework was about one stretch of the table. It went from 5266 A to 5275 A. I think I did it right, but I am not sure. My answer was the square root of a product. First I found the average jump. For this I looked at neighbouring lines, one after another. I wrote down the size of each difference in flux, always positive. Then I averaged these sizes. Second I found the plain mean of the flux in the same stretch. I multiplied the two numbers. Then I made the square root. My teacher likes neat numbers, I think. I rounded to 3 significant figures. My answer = 11.6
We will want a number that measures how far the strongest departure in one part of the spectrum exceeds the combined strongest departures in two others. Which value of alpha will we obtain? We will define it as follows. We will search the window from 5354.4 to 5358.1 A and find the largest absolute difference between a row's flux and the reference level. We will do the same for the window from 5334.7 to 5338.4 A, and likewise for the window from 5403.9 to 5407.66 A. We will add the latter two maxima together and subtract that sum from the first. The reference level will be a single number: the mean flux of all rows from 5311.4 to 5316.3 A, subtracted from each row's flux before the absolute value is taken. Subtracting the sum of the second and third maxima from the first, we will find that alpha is -13.9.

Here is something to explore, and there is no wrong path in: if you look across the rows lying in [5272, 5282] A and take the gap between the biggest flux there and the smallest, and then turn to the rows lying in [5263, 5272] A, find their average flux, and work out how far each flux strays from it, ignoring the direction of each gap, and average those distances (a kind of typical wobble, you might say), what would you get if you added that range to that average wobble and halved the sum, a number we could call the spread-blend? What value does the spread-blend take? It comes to 6.7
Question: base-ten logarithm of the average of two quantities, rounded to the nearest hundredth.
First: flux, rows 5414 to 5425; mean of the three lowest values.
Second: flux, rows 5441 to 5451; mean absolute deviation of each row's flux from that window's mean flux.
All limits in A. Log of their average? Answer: 1.16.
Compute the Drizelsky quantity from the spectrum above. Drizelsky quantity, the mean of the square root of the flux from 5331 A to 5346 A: 5.63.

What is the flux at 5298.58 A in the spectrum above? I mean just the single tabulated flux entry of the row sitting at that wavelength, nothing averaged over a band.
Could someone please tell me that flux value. 30.54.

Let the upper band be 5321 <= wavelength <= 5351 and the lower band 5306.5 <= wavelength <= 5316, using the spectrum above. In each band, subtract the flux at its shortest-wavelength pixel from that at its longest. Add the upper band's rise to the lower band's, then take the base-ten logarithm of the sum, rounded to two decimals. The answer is 1.03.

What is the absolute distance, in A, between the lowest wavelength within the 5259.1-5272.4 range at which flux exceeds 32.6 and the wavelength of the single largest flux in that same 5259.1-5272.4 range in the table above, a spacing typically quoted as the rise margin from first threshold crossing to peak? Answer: 0.0 A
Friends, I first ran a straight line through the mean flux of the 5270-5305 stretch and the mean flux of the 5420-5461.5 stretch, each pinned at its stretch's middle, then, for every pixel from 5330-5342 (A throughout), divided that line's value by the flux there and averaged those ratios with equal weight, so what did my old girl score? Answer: 0.96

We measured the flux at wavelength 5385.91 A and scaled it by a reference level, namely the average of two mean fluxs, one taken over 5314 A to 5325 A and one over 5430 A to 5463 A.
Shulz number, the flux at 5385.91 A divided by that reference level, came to 0.93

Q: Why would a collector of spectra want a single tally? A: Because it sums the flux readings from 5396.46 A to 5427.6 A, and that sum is 753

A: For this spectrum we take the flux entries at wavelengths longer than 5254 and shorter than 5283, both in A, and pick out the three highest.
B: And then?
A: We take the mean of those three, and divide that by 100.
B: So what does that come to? 0.32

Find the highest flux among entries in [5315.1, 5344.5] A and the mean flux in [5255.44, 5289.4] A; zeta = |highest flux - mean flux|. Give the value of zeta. 11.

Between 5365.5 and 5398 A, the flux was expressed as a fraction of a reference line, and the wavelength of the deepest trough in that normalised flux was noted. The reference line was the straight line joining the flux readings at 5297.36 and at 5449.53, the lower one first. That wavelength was 5369.81 A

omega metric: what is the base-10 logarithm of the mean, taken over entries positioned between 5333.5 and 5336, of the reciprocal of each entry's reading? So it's -1.530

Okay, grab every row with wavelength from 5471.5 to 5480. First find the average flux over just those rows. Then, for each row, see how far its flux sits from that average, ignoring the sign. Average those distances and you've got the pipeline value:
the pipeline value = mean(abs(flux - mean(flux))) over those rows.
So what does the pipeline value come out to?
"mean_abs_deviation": 2.0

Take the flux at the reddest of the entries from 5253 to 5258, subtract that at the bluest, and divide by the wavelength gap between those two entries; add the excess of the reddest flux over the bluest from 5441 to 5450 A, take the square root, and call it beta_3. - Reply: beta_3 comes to 2.9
